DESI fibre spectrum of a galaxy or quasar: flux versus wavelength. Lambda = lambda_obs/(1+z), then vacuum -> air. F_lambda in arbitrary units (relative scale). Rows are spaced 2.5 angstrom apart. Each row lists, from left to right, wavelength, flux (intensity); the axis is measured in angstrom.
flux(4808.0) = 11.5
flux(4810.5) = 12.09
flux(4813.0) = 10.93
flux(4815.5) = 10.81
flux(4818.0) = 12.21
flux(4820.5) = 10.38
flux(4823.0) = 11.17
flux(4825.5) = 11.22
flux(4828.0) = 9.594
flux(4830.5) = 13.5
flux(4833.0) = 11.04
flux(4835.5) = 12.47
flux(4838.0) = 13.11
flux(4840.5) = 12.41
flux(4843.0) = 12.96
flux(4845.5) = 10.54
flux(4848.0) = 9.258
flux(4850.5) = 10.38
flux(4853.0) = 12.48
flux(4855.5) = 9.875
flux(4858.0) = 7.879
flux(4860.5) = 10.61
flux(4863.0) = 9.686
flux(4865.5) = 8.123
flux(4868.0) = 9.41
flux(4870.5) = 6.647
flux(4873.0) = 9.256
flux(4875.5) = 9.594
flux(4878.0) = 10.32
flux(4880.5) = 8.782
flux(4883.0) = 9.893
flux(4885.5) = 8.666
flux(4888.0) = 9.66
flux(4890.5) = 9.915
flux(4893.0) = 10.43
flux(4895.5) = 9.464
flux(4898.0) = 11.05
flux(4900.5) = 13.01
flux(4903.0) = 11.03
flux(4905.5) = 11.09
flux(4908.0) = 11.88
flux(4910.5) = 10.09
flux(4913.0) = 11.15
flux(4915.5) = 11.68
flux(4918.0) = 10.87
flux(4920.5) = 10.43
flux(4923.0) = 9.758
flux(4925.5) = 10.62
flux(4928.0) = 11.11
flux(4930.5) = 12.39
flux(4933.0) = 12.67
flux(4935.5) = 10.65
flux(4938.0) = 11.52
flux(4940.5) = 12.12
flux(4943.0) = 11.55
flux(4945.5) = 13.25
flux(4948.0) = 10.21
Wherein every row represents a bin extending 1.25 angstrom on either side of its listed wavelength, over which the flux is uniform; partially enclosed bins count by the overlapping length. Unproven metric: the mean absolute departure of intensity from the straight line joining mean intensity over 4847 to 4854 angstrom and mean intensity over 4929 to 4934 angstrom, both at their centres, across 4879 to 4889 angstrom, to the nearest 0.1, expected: 2.2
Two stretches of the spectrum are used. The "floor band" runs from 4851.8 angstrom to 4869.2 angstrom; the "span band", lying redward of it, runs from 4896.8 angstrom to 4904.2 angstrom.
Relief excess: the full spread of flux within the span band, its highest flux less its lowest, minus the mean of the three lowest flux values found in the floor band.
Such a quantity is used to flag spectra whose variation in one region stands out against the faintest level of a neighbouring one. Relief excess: -6.5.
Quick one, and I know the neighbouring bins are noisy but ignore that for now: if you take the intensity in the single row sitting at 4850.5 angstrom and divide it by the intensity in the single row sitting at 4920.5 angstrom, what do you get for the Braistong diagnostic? 1.00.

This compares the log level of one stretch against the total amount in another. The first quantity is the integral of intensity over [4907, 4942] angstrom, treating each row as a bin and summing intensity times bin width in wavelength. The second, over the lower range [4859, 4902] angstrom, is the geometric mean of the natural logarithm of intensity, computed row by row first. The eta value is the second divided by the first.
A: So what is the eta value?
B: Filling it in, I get 0.006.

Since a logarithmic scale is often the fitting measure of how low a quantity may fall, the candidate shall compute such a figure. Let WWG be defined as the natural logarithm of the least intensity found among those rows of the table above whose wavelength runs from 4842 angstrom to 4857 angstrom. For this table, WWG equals 2.2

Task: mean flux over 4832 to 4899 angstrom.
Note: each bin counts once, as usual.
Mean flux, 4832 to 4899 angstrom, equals 10.1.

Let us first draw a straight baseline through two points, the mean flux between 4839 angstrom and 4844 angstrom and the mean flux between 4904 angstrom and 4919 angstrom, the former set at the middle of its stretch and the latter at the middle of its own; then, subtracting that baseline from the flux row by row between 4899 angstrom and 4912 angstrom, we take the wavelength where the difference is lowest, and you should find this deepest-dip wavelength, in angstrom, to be 4910.5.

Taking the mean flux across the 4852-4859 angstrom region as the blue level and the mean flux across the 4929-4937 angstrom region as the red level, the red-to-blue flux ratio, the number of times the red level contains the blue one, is 1.18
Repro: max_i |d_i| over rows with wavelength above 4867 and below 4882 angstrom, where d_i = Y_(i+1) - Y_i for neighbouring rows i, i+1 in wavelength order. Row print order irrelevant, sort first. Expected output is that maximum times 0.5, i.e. 1.38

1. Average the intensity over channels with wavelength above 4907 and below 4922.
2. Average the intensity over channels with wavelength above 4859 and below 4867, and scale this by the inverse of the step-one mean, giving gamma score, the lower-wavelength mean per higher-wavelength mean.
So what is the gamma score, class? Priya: 0.86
